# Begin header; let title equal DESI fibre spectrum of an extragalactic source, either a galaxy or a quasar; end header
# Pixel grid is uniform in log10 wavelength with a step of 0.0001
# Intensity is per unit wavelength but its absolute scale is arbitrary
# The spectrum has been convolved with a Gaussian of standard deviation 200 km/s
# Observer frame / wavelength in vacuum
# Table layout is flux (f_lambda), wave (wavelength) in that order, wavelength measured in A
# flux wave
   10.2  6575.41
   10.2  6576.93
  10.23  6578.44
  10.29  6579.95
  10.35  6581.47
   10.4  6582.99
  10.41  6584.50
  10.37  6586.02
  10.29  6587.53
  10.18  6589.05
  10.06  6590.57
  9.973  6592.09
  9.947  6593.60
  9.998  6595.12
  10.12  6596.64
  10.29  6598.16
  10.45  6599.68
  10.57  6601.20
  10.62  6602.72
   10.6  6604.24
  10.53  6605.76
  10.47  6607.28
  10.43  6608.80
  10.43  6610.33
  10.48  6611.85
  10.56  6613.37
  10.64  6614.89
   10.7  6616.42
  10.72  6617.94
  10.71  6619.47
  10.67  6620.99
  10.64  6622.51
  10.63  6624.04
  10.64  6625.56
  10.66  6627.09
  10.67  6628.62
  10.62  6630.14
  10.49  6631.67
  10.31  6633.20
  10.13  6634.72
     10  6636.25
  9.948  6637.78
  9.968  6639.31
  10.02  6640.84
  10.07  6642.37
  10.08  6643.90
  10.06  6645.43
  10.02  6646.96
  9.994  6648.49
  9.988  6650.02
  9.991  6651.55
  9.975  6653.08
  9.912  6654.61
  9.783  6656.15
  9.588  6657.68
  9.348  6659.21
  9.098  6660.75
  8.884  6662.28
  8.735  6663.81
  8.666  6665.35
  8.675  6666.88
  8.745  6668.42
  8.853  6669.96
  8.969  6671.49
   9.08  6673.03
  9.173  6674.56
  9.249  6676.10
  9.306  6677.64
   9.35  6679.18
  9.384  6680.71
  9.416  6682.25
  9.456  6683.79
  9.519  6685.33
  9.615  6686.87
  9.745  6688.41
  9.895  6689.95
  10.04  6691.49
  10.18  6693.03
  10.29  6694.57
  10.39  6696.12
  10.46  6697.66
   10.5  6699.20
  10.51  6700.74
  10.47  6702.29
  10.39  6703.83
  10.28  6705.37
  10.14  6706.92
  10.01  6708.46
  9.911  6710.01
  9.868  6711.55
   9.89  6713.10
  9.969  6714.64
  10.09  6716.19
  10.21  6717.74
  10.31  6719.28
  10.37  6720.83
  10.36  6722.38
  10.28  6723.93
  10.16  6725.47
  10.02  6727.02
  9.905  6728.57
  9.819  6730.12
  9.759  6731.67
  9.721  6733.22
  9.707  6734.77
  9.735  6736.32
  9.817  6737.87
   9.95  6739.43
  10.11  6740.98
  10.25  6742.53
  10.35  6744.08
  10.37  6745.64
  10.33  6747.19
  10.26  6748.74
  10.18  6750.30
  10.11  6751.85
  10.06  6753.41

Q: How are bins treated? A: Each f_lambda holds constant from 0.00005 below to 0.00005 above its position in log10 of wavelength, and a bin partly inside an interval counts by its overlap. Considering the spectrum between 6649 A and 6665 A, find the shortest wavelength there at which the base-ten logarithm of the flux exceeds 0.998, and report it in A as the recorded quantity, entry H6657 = 6650.02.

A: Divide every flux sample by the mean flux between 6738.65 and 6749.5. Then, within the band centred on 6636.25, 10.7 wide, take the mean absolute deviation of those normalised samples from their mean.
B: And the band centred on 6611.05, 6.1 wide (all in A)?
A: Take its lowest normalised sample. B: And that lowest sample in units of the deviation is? 65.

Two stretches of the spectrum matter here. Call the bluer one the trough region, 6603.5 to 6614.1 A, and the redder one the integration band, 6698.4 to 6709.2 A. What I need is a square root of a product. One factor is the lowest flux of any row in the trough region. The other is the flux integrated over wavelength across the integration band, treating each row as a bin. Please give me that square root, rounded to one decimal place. 34.1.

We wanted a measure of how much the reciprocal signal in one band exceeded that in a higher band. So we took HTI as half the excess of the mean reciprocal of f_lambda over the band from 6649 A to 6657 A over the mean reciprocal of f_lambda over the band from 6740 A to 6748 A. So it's 0.002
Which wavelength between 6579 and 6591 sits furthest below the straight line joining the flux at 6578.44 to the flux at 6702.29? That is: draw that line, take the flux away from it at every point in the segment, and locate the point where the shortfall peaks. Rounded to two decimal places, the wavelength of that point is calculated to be 6590.57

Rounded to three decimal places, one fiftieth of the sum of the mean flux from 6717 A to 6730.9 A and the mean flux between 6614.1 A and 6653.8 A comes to 0.410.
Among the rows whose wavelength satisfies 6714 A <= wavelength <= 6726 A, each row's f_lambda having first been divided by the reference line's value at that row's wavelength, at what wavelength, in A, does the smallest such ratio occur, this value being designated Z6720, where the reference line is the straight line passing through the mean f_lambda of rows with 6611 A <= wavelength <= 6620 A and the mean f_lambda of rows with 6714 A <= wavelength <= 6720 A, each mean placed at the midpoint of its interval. 6714.64 A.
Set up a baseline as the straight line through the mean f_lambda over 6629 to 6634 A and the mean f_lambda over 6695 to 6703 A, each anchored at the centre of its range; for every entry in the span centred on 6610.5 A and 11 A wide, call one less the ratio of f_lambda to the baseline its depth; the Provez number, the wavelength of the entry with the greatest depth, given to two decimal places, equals 6608.80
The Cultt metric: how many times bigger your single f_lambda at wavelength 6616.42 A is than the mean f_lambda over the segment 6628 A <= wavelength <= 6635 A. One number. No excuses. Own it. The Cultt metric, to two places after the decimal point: 1.02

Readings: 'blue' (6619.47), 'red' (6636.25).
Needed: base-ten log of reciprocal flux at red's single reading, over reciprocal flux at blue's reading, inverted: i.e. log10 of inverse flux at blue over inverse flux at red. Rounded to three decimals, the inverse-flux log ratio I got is -0.030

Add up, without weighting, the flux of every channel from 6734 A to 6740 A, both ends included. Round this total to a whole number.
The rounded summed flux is 39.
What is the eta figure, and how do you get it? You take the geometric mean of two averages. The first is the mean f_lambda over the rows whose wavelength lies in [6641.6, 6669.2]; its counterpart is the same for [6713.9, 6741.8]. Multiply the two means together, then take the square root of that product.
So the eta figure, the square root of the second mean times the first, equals 9.8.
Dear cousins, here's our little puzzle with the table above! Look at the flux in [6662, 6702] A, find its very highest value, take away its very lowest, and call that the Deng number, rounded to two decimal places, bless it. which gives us 1.84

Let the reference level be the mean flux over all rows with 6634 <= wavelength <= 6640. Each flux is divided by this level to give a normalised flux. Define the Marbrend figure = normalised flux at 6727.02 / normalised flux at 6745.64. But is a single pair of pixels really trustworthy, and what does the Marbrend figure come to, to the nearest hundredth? 0.97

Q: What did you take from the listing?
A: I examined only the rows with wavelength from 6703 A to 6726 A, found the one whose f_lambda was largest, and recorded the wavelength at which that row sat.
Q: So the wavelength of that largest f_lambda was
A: 6703.83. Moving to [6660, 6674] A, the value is 6660.75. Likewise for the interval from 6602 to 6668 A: 6617.94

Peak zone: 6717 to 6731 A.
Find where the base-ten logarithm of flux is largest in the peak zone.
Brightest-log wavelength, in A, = 6720.83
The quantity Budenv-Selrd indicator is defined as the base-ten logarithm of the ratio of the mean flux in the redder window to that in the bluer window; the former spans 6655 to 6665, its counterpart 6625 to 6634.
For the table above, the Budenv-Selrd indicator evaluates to -0.058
